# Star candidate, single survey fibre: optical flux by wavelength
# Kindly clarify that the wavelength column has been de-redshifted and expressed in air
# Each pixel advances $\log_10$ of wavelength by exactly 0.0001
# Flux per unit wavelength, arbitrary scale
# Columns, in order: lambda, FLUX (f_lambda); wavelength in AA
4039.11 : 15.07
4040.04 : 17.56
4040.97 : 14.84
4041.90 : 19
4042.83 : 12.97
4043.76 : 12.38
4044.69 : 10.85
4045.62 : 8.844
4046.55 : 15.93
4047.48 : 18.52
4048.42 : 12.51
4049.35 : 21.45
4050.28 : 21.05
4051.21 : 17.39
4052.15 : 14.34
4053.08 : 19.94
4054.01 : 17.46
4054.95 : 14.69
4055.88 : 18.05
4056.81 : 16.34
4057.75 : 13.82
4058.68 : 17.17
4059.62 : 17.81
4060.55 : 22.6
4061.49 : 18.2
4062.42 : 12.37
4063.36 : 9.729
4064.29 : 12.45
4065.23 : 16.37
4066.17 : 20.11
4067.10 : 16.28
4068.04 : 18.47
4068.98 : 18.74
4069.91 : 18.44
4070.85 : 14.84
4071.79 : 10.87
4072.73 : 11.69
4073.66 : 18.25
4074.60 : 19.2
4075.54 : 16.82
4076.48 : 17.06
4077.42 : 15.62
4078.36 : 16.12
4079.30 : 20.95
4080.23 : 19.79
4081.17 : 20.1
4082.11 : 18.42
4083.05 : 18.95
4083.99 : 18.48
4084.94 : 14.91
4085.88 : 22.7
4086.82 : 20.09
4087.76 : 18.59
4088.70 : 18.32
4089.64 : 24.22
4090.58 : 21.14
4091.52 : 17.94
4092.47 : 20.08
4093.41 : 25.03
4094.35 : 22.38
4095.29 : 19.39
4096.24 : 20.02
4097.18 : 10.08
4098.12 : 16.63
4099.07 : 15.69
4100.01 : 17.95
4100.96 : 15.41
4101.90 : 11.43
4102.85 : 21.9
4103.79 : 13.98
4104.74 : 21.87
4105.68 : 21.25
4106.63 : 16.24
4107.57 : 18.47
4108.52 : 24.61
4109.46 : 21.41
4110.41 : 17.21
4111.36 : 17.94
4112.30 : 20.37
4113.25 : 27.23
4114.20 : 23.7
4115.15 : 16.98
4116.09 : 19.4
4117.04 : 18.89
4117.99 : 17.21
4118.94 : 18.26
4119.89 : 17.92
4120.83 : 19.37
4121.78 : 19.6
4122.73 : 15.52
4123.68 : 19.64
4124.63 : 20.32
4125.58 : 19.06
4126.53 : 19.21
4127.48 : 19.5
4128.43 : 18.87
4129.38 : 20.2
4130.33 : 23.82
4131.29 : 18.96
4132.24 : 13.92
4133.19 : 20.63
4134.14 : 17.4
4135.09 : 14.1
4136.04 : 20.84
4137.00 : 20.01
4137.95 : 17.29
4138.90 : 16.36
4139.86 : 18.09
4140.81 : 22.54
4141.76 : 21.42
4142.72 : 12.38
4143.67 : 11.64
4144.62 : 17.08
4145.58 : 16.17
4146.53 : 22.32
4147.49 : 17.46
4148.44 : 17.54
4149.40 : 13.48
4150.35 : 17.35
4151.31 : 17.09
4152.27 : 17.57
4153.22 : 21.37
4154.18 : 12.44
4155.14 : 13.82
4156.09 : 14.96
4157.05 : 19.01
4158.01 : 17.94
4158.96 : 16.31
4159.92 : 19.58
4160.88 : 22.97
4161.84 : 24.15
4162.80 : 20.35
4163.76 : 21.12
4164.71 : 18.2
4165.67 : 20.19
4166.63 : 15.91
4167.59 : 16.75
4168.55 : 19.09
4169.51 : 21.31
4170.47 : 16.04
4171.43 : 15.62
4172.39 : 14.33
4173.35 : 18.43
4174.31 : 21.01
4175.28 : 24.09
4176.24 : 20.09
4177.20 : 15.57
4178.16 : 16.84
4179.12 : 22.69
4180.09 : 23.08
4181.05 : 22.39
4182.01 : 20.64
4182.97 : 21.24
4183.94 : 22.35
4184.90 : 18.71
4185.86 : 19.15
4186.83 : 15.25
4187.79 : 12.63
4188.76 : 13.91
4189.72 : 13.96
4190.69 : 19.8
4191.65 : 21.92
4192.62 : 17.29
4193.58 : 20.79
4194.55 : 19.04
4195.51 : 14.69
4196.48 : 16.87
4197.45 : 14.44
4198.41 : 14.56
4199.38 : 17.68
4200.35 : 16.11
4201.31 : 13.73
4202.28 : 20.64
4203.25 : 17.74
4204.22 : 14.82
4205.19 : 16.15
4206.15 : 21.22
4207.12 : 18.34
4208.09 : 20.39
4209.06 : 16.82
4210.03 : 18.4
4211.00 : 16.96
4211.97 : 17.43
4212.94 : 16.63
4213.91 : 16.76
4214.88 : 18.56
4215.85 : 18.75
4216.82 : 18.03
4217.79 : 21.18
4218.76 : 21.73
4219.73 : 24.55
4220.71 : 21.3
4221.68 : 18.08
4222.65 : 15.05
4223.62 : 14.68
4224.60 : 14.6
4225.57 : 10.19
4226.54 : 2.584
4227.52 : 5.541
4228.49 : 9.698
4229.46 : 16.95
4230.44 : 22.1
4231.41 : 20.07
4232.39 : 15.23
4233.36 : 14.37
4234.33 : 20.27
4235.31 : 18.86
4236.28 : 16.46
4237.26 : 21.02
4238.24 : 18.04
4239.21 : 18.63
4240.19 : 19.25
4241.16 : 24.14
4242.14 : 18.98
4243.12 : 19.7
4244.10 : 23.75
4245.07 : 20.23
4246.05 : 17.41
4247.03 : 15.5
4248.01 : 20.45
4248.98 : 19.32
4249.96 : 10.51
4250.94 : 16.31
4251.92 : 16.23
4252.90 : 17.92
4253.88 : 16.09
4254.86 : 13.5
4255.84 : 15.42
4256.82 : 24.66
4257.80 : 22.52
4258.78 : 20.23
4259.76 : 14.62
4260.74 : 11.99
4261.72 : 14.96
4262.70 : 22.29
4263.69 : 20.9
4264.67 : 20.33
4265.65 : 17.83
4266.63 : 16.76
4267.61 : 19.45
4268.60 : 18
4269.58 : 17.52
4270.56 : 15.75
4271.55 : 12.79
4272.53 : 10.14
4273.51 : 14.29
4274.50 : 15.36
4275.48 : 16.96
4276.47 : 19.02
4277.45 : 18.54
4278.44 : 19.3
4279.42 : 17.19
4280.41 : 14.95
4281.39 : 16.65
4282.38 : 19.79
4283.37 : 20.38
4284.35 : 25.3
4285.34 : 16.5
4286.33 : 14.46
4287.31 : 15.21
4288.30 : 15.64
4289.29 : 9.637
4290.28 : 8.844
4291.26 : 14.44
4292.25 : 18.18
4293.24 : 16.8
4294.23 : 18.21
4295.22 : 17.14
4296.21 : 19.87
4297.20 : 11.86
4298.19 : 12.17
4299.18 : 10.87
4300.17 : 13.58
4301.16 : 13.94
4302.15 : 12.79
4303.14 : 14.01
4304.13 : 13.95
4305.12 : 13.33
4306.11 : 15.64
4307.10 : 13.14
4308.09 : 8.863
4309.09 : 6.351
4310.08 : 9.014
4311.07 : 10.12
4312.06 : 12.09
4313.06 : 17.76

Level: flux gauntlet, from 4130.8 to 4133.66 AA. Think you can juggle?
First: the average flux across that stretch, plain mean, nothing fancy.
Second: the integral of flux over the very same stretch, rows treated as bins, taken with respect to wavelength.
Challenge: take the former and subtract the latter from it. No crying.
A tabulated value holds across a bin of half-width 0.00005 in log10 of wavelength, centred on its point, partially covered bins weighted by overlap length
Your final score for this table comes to -33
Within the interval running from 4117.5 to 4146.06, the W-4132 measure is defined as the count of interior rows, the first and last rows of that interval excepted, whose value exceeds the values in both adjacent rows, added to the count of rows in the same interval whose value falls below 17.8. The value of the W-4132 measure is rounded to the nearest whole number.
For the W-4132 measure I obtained 20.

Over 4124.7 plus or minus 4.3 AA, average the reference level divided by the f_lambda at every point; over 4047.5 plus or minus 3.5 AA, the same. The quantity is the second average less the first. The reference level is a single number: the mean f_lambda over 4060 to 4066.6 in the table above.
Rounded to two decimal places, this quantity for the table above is 0.29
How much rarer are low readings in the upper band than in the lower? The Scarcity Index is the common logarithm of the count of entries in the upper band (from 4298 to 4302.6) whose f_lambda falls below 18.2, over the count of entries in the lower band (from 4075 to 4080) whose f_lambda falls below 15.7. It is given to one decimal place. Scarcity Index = 0.7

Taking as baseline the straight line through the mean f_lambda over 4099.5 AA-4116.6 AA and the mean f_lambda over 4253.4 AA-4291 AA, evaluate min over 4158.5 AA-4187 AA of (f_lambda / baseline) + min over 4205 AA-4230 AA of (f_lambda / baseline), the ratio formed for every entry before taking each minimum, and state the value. 0.93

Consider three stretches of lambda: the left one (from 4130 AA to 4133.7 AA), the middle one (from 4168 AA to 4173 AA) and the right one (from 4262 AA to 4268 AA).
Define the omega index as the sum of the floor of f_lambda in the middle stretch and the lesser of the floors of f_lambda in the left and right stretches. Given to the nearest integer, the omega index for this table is 28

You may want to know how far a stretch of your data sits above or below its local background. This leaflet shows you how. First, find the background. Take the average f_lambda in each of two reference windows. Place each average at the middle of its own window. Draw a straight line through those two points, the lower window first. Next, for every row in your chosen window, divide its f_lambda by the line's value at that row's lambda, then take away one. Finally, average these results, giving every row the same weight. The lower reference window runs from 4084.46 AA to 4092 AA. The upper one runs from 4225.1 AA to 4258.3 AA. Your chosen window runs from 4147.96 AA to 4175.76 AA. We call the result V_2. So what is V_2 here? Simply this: -0.01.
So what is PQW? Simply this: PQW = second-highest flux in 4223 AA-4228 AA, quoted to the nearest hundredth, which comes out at 14.60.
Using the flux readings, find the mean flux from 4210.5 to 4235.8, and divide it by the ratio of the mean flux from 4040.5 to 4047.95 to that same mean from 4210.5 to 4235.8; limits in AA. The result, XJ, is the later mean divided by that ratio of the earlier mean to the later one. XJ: 19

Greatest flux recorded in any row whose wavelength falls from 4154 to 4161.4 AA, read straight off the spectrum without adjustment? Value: 22.97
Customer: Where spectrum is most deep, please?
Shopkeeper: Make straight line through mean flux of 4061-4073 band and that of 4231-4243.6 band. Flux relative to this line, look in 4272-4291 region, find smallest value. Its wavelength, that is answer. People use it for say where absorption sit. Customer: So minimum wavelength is 4290.28 AA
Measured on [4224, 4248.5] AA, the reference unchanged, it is 4226.54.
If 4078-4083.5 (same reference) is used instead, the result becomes 4078.36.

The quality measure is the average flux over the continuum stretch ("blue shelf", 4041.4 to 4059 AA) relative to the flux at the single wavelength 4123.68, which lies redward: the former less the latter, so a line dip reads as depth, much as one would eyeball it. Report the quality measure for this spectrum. -3.7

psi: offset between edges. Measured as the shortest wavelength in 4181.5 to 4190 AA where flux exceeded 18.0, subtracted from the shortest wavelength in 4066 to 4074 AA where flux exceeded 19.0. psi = -115.8 AA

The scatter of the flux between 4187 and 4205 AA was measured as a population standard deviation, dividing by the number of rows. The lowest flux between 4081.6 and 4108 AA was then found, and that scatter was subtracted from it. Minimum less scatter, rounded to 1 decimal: 7.3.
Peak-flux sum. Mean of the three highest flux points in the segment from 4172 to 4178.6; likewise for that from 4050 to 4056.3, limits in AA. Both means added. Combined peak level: 41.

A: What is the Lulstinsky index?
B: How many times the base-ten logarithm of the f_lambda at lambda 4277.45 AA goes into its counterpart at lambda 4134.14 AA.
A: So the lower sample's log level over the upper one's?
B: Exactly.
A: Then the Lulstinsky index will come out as 0.98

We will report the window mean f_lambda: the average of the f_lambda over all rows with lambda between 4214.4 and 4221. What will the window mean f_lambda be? 20.6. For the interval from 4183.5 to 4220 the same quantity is 17.8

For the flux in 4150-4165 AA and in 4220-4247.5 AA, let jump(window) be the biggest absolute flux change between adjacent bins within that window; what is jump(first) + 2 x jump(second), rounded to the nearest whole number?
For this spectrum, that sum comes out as 24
